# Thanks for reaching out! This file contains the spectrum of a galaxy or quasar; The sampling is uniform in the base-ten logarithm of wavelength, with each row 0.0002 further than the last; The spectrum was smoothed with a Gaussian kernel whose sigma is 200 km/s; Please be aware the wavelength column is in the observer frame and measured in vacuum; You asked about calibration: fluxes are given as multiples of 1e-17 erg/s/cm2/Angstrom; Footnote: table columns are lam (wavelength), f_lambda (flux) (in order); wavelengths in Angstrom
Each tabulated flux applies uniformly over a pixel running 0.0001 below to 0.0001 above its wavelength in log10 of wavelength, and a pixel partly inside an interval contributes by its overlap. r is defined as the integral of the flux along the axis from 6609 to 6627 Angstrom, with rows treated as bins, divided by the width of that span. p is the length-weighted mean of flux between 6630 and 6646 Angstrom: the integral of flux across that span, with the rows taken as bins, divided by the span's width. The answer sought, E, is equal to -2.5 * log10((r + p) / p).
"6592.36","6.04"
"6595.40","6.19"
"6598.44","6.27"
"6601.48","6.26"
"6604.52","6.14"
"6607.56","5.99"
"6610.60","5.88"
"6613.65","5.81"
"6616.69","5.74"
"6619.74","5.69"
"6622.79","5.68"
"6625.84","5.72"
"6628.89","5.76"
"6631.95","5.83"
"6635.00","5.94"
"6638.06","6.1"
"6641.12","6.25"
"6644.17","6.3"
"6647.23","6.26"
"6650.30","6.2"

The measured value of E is -0.72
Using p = 6.08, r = 5.8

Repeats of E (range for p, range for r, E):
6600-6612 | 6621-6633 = -0.72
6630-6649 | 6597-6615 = -0.75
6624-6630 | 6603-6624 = -0.76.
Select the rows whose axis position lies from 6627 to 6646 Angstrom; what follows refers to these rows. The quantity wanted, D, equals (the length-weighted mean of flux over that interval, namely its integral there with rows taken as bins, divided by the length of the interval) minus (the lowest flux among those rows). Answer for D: 0.269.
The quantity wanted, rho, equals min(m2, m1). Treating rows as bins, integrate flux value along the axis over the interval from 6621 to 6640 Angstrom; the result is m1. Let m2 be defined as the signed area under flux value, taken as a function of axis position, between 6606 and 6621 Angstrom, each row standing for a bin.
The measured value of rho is 87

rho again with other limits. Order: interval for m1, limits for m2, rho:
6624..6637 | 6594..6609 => 76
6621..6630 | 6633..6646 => 51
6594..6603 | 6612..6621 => 52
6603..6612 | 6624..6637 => 54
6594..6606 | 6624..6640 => 75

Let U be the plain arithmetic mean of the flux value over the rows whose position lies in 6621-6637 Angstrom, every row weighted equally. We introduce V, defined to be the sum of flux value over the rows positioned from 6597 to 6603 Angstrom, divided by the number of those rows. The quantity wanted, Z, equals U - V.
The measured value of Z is -0.48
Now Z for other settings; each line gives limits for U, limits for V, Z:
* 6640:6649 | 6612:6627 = 0.54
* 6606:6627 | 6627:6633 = -0.01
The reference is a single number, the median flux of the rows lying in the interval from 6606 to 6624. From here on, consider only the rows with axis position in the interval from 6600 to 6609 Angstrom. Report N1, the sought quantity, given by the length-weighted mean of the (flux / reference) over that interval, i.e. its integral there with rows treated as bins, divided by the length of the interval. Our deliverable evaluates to 1.06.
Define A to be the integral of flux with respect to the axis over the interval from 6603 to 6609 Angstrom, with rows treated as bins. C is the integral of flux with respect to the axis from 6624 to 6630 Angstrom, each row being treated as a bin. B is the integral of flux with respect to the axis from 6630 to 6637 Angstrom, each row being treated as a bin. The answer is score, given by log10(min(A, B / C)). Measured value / 0.08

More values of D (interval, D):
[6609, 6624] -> 0.084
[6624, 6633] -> 0.041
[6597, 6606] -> 0.083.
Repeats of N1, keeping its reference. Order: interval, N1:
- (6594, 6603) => 1.08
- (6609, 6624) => 1.00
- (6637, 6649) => 1.08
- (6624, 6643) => 1.03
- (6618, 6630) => 0.99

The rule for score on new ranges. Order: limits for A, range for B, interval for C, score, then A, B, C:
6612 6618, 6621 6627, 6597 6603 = -0.04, 34.7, 34.2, 37.6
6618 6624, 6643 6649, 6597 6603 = 0.00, 34.1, 37.6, 37.6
